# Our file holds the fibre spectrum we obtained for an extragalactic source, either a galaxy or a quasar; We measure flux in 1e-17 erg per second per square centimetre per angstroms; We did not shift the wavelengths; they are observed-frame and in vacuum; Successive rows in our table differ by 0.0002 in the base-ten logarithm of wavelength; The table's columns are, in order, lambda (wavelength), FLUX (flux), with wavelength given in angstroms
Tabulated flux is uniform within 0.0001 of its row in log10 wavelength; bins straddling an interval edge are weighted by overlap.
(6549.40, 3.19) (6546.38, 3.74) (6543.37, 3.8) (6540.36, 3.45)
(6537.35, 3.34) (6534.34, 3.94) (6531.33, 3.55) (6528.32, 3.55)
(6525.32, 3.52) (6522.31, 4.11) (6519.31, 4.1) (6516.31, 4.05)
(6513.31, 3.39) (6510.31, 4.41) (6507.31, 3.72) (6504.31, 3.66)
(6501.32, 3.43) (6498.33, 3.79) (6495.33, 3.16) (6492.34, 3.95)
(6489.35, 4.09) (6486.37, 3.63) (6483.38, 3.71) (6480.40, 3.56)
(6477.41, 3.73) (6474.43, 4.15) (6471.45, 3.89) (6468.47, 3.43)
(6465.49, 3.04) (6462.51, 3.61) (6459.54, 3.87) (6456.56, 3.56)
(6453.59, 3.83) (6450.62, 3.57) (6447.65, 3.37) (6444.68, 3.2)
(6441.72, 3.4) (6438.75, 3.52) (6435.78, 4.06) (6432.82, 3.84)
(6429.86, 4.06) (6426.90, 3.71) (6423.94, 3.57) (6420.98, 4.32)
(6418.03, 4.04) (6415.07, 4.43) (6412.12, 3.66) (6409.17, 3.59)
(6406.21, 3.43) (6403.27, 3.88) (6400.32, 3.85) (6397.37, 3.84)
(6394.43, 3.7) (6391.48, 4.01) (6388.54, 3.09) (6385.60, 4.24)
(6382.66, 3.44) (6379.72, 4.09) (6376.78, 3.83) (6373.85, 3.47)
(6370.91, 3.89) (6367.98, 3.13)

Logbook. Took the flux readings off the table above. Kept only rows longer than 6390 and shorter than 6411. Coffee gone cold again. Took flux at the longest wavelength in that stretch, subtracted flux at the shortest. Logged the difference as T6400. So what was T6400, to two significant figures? -0.42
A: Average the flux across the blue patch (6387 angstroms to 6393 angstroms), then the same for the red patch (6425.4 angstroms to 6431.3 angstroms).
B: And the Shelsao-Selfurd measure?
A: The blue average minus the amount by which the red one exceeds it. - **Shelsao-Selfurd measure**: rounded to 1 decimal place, 3.2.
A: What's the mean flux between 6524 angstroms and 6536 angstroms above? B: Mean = 3.64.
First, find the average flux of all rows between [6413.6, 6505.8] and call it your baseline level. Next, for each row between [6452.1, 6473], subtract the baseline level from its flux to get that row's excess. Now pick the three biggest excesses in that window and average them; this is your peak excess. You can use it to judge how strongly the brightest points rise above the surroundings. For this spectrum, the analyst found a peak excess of 0.15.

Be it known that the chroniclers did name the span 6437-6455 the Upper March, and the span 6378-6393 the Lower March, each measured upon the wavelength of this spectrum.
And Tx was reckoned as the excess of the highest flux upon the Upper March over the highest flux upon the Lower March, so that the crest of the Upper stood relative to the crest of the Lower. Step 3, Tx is -0.4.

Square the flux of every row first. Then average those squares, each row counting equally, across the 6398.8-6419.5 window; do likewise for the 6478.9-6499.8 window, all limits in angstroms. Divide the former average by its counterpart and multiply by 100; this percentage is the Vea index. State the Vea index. 108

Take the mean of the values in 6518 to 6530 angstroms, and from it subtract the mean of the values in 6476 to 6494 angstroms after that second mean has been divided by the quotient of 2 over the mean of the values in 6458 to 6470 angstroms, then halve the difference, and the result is -1.38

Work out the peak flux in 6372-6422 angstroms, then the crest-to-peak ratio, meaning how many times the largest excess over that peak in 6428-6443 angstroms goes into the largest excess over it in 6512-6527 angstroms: 0.86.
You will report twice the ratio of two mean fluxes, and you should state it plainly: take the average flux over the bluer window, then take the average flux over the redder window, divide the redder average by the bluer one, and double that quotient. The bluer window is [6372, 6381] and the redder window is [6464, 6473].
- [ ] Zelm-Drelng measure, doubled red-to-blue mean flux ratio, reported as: 1.82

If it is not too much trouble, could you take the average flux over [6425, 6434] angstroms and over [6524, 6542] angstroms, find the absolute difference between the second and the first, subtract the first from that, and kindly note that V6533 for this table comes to -3.56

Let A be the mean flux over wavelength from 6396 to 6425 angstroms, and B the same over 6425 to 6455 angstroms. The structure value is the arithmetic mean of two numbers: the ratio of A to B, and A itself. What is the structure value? 2.46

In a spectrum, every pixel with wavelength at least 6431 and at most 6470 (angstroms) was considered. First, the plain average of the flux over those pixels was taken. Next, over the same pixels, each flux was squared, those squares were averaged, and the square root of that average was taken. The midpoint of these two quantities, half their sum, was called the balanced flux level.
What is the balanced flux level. 3.57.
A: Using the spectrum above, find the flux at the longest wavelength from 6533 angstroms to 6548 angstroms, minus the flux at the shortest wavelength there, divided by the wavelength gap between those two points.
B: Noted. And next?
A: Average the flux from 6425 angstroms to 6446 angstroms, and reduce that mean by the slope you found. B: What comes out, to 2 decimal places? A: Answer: 3.70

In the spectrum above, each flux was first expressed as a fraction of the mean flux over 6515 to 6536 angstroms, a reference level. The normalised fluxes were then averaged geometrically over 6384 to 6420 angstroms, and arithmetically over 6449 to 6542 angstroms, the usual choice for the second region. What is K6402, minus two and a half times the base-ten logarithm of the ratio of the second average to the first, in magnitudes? 0.027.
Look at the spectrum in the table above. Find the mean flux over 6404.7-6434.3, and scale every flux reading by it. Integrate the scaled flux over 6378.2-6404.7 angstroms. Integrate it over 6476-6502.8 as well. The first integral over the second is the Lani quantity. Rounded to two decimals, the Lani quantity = 1.02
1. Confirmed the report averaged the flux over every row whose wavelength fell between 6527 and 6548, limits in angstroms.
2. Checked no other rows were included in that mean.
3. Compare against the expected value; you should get 3.62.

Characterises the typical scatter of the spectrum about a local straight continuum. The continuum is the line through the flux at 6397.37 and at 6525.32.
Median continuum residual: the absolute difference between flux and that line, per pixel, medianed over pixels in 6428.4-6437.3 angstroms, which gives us 0.30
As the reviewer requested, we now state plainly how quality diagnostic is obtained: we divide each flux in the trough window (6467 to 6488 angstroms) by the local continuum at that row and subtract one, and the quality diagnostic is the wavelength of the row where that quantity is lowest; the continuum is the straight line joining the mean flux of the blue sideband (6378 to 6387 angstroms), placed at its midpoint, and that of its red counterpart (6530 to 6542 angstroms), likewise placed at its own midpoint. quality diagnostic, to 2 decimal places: 6468.47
